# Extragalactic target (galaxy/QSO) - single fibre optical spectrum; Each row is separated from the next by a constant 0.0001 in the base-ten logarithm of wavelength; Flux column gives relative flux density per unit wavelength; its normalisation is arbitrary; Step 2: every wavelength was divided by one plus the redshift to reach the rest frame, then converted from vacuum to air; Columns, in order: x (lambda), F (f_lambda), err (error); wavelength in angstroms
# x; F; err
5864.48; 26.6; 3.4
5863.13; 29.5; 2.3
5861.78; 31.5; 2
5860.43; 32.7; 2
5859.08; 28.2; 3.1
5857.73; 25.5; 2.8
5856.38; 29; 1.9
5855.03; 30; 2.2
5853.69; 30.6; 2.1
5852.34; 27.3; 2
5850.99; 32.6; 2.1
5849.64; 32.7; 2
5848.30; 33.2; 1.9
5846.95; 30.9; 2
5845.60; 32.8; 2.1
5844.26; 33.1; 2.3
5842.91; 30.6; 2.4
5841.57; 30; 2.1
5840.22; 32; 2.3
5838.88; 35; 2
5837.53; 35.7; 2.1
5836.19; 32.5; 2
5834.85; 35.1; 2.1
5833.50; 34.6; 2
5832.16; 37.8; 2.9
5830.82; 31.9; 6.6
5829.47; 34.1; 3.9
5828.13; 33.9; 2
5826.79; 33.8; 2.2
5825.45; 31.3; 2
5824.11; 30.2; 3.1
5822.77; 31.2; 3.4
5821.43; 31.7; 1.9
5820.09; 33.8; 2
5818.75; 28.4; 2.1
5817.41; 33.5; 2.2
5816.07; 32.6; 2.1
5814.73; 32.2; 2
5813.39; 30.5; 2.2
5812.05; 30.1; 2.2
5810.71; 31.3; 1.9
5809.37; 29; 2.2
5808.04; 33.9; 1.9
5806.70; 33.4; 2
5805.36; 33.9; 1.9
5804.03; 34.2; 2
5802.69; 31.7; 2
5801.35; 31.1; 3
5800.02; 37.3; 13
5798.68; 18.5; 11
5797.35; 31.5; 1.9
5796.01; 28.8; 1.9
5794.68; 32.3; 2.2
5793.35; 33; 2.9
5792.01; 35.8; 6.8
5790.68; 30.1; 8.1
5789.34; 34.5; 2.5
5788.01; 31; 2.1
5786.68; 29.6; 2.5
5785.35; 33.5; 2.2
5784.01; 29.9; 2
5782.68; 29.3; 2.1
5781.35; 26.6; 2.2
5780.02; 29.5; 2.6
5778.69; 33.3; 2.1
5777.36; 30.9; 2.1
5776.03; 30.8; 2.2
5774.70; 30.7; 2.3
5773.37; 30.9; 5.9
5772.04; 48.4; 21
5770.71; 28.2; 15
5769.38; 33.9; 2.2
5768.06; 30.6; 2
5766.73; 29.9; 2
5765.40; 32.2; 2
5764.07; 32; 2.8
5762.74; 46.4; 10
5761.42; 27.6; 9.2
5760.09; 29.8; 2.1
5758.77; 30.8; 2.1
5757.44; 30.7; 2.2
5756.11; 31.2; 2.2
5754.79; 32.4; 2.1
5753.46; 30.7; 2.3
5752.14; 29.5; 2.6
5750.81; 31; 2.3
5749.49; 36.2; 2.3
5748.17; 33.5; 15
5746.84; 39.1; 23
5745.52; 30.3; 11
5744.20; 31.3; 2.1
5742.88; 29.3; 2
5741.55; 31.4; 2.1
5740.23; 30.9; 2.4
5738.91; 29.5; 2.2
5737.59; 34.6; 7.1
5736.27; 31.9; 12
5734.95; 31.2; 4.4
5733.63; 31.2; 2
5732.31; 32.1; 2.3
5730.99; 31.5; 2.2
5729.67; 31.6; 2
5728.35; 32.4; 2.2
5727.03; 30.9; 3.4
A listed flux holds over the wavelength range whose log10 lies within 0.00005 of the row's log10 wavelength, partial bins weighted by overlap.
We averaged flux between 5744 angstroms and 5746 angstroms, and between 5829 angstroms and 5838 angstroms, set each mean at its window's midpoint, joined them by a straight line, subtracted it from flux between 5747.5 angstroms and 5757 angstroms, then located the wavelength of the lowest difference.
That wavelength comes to 5752.14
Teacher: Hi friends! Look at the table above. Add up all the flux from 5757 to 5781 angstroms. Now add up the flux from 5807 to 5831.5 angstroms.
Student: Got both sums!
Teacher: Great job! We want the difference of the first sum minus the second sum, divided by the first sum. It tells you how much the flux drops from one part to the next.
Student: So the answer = 0.023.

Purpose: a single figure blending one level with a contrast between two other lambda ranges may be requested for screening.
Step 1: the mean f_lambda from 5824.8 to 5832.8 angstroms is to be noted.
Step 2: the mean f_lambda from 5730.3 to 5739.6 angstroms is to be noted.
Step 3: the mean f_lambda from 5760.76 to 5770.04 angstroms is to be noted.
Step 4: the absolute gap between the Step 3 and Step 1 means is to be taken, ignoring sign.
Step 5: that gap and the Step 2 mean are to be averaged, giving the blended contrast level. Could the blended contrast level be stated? 16.1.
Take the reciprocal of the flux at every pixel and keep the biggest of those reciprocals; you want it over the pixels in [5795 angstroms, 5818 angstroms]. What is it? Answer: 0.0541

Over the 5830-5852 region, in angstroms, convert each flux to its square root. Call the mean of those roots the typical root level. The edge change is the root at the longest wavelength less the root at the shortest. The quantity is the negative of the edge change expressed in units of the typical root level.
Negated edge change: -0.01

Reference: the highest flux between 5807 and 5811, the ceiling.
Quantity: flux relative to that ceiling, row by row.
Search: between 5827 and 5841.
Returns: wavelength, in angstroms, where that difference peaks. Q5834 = 5832.16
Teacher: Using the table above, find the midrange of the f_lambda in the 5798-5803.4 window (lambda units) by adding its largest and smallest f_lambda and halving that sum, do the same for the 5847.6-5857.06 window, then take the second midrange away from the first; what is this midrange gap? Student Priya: -2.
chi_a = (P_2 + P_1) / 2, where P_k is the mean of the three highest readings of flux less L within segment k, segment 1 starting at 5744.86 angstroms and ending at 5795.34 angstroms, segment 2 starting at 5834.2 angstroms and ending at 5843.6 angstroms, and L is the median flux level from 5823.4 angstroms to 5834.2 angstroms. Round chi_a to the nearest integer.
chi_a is 6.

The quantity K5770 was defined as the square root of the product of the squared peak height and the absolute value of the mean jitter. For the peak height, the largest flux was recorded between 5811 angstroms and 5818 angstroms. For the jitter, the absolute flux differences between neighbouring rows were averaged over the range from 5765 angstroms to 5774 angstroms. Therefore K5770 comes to 96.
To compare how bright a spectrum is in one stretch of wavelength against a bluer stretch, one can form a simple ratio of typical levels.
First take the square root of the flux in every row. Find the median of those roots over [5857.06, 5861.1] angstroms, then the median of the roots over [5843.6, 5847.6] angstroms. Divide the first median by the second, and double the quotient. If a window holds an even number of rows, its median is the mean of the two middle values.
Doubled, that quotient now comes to 1.85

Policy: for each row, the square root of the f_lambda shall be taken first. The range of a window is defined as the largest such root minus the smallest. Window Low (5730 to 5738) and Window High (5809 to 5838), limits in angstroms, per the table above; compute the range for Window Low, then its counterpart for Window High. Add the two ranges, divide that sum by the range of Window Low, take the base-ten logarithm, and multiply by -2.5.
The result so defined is -1.4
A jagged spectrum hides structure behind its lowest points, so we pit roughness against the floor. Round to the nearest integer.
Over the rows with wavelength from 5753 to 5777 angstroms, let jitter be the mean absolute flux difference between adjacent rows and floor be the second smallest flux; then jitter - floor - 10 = -33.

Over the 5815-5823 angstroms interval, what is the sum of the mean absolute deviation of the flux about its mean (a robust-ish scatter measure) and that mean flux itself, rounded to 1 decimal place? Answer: 33.3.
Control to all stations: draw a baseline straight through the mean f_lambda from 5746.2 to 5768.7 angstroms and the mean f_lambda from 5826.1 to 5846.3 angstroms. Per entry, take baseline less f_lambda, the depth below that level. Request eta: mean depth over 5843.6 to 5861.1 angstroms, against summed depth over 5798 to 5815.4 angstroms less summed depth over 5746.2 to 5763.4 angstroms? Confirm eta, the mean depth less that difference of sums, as -27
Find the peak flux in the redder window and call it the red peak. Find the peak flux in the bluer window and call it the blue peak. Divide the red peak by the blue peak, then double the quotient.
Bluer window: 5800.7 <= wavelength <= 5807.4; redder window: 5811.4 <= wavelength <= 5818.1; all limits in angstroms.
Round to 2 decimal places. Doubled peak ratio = 1.96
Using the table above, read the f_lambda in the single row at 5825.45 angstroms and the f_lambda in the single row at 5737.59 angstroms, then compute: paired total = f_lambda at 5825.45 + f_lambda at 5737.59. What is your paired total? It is 66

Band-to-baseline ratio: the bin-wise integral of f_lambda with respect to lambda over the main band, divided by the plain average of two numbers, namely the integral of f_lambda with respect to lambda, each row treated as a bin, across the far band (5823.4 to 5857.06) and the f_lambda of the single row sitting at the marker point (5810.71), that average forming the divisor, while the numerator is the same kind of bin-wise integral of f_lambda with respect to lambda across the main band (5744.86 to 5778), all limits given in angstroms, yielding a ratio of 1.93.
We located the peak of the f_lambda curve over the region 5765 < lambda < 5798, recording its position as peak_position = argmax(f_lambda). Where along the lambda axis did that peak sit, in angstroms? 5772.04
